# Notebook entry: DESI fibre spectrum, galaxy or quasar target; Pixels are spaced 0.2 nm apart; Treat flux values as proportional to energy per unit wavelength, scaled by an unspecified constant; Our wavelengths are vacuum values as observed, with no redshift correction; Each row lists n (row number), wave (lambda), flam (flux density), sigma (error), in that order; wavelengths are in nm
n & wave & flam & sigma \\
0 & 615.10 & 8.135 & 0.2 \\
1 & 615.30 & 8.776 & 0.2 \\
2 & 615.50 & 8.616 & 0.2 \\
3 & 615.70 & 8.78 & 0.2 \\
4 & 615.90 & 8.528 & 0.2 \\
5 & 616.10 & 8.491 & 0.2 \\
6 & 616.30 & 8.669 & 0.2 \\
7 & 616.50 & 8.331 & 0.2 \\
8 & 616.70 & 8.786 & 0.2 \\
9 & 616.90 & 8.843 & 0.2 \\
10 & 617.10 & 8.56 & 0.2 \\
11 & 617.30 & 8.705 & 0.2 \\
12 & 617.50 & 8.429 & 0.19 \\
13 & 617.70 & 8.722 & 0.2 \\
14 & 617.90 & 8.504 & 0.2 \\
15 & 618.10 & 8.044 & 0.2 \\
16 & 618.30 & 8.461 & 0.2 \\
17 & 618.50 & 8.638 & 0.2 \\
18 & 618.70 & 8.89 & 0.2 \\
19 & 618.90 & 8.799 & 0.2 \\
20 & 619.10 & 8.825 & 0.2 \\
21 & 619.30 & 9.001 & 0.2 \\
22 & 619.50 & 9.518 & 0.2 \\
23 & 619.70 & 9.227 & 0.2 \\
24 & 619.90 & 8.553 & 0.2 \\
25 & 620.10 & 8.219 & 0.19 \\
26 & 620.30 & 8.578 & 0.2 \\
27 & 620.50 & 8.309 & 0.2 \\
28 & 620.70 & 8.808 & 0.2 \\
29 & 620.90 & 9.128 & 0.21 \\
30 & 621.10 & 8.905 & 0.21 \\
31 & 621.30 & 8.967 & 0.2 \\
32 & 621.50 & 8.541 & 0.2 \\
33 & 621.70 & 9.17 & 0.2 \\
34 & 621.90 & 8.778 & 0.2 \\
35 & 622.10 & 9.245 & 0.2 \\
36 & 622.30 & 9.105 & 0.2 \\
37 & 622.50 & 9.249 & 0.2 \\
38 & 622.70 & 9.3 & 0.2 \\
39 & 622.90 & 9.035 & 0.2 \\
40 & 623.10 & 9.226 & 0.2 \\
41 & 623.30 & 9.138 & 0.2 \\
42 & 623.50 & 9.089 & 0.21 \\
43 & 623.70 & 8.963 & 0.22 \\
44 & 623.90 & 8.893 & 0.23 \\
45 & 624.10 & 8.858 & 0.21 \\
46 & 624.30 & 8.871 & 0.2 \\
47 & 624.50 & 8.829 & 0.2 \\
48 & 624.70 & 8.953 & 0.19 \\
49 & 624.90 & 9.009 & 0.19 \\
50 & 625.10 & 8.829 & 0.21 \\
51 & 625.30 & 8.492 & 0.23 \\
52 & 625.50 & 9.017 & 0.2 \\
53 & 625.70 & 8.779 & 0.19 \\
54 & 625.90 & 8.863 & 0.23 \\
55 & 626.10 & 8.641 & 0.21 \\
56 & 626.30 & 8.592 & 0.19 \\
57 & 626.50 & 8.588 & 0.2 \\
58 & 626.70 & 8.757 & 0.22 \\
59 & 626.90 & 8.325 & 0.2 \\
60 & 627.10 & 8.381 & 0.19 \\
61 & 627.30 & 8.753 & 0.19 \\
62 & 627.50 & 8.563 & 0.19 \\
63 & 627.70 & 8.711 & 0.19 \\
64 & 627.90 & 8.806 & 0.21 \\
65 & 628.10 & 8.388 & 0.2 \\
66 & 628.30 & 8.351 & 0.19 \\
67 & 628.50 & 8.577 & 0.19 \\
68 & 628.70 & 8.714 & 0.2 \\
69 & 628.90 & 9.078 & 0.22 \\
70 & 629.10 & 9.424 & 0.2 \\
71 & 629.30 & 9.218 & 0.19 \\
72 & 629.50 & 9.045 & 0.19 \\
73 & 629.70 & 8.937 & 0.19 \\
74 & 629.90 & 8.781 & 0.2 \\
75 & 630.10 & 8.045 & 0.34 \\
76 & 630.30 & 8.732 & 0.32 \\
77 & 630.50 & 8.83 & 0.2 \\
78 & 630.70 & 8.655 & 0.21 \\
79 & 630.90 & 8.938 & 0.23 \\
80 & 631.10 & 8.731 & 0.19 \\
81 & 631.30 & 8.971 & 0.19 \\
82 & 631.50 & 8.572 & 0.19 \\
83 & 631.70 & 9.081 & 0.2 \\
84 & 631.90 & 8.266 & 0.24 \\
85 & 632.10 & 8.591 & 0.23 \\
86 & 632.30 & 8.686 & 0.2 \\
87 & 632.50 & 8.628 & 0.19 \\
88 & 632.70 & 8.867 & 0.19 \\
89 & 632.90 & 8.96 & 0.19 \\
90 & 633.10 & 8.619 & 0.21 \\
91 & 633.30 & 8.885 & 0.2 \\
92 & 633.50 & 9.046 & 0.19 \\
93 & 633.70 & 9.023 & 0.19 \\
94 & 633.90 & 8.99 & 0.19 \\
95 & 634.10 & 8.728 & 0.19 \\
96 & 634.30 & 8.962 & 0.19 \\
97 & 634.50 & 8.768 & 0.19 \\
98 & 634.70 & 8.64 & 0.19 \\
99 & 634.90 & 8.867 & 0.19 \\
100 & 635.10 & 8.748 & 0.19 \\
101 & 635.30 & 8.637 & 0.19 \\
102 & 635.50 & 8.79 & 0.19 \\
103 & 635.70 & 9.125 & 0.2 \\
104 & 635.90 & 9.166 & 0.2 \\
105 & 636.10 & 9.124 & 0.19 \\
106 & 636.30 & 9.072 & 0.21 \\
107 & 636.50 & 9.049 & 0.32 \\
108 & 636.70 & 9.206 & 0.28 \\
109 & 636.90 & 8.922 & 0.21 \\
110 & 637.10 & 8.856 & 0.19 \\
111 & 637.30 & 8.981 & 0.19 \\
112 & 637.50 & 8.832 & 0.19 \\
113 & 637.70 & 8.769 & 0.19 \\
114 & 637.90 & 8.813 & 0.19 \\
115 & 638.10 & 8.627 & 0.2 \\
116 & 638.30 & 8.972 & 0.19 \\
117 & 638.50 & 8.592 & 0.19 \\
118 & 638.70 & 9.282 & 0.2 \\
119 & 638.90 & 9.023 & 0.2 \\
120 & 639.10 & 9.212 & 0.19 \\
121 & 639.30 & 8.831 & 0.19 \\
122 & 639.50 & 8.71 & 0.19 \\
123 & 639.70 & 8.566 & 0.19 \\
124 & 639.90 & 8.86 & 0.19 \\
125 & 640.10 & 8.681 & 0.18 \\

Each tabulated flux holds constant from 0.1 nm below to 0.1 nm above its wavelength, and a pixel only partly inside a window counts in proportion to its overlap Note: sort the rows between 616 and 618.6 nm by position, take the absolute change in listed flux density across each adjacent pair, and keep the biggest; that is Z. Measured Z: 0.46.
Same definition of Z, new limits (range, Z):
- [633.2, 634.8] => 0.26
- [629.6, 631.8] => 0.74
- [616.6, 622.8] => 0.67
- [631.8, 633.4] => 0.34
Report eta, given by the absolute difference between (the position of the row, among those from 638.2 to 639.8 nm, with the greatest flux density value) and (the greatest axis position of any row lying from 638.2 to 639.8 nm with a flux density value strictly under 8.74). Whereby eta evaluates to 1.00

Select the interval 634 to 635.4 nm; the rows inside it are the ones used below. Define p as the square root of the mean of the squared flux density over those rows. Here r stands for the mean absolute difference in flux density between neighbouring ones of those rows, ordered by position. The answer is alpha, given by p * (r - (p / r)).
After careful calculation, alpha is -454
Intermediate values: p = 8.76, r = 0.17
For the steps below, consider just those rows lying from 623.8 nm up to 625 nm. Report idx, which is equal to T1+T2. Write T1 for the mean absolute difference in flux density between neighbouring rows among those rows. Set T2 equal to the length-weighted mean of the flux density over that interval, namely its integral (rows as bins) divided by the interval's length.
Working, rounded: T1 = 0.05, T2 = 8.90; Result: 8.96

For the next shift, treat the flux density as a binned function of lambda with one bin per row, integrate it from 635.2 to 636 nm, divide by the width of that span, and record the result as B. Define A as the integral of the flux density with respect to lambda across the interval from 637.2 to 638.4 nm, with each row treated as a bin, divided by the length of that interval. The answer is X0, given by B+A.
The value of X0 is 17.8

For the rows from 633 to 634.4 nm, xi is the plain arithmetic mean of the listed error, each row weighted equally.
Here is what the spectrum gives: 0.194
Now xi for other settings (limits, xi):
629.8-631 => 0.250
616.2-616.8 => 0.200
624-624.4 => 0.205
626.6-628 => 0.199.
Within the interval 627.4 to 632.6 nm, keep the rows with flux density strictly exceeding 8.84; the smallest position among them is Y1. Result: 628.90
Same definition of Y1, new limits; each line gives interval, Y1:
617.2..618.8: 618.70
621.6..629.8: 621.70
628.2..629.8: 628.90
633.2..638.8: 633.30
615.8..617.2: 616.90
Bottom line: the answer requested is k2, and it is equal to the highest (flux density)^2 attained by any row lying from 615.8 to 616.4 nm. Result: 75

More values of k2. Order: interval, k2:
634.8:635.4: 79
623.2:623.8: 84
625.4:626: 81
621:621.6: 80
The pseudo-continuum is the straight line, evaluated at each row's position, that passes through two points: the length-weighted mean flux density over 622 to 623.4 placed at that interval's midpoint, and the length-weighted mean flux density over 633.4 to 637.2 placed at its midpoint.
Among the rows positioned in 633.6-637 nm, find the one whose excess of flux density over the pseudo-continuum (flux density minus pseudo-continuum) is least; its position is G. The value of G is 634.70 nm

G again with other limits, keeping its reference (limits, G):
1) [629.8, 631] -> 630.10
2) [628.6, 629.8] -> 628.70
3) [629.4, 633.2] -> 630.10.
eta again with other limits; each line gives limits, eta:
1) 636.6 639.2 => 0.20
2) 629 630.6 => 1.20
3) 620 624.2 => 1.20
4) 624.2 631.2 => 2.00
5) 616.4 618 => 1.00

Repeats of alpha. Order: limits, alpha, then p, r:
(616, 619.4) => -308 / 8.63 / 0.24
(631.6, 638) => -462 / 8.87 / 0.17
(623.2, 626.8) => -571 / 8.84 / 0.14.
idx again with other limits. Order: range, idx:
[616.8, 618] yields 8.87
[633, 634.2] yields 9.03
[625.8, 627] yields 8.80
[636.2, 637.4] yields 9.15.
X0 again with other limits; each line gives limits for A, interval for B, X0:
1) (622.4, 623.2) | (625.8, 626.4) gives 17.9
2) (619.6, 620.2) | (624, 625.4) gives 17.5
